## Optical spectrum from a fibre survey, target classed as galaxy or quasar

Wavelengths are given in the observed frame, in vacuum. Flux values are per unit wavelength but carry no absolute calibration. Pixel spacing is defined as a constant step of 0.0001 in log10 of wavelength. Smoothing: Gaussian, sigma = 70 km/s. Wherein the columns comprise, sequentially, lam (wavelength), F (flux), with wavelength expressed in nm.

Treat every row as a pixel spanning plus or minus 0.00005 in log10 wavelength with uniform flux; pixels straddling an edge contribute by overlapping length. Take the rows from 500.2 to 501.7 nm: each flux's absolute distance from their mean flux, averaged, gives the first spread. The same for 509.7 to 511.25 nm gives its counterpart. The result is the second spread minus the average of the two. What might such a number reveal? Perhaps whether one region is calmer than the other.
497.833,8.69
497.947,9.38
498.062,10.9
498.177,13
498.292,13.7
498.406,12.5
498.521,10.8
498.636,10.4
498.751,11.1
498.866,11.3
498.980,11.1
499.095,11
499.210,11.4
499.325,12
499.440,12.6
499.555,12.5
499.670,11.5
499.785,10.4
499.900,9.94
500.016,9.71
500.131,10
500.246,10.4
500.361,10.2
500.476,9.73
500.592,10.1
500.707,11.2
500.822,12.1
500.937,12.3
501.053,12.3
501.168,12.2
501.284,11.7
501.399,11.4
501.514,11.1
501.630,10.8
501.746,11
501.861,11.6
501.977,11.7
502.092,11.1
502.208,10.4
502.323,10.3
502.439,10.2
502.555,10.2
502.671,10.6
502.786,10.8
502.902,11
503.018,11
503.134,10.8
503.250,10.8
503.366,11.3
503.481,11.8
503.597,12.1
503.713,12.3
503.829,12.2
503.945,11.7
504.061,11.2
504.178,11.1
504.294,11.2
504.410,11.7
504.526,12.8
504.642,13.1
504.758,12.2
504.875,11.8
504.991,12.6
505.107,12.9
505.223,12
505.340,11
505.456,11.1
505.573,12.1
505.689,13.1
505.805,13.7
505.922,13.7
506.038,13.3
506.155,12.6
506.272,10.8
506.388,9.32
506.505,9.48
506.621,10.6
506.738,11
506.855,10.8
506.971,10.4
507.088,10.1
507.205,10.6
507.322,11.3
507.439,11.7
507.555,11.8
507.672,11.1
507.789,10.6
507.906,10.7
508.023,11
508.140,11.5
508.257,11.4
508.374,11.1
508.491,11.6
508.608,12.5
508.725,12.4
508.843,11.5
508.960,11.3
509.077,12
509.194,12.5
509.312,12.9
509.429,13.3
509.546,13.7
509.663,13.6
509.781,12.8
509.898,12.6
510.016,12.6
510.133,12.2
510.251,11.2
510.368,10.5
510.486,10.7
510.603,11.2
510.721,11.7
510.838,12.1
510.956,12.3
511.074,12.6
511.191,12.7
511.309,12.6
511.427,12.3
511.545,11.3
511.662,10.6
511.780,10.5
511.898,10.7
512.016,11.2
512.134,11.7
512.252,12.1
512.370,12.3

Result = -0.034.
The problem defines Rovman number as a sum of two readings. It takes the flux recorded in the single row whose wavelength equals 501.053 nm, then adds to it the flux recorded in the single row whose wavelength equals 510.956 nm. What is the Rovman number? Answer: 24.6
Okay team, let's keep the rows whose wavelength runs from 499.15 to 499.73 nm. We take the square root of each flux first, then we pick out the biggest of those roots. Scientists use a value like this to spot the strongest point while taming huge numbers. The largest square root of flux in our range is 3.55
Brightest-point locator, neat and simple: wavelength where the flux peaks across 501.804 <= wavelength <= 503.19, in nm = 501.977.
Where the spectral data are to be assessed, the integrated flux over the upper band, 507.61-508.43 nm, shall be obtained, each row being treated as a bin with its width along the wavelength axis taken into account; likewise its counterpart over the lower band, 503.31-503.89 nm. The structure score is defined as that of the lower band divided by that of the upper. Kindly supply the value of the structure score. 0.8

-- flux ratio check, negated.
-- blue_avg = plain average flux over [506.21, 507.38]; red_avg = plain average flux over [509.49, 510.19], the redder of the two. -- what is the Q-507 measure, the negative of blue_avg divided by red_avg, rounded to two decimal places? -0.81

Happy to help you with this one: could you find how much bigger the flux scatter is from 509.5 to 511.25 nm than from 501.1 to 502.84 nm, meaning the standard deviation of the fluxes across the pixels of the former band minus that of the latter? 0.3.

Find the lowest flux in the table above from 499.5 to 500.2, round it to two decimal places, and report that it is 9.71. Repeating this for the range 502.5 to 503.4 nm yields 10.20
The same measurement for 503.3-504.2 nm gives 11.10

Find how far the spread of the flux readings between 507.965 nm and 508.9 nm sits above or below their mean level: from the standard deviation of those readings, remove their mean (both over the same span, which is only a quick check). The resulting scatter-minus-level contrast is -11.1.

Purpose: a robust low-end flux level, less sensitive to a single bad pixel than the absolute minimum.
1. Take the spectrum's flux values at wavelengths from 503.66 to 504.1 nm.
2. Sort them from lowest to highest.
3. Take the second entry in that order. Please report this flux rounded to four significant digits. 11.70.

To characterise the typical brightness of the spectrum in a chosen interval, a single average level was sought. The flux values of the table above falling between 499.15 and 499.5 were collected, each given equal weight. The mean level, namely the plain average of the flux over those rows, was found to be 12.0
